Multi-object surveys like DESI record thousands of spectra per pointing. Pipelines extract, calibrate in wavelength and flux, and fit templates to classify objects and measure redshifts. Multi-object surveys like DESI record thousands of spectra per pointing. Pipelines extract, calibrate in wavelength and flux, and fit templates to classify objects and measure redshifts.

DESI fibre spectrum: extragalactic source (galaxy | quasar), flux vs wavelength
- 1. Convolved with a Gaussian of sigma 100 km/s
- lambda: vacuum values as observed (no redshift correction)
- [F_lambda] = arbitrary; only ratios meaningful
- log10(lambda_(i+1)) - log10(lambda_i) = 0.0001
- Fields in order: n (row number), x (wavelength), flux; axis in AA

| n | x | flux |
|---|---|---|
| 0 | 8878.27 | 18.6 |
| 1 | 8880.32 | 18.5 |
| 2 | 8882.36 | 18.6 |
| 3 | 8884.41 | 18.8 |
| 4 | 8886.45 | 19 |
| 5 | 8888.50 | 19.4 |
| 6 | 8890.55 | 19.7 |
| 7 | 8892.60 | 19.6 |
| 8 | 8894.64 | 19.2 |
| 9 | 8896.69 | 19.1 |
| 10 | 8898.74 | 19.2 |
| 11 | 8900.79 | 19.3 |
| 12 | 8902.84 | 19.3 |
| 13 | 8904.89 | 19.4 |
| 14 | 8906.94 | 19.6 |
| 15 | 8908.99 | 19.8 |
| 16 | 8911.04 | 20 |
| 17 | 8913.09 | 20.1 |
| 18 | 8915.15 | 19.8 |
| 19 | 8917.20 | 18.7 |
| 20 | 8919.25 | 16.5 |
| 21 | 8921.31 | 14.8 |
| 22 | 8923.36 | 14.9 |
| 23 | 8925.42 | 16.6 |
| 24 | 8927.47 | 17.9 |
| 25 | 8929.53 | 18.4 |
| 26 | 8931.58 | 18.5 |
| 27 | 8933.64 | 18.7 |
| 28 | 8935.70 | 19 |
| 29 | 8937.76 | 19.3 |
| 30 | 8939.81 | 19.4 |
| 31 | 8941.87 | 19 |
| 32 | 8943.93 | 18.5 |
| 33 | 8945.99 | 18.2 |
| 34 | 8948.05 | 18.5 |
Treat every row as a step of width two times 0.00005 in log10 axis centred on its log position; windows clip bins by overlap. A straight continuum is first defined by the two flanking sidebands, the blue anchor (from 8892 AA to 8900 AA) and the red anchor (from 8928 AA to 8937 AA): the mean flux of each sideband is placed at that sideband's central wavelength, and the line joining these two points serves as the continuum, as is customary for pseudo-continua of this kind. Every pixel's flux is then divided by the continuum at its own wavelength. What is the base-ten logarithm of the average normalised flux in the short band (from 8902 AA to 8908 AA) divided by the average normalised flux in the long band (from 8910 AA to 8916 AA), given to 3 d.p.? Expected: -0.015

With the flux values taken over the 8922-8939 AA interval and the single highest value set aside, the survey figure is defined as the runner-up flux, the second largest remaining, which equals 19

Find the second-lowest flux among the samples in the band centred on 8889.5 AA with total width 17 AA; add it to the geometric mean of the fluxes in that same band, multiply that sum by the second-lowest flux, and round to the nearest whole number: 714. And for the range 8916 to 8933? 475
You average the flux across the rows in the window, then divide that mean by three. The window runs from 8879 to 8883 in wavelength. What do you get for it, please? 6.18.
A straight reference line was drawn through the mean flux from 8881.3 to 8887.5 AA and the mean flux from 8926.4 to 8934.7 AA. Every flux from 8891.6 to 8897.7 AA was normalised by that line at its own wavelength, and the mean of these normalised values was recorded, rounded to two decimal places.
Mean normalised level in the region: 1.03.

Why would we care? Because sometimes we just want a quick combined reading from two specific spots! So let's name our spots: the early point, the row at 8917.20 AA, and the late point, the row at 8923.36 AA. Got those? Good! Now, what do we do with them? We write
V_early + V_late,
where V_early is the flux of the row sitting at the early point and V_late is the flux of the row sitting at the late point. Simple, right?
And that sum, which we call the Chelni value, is 33.6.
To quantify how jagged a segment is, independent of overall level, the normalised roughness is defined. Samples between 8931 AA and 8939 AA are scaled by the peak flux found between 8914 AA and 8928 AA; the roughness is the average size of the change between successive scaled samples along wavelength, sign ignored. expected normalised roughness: 0.013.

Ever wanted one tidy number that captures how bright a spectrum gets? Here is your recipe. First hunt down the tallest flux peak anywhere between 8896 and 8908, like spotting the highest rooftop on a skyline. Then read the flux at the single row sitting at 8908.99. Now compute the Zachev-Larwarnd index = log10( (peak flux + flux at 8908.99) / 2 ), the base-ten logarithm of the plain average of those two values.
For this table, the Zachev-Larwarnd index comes 1.29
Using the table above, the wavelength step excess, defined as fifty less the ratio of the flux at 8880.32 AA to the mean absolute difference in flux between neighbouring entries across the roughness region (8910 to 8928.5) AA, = 33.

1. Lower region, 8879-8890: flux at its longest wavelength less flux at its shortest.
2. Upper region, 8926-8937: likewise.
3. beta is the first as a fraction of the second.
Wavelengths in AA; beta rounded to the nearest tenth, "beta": 0.8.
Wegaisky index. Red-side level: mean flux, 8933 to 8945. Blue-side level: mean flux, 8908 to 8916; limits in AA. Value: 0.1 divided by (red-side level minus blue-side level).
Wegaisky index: -0.11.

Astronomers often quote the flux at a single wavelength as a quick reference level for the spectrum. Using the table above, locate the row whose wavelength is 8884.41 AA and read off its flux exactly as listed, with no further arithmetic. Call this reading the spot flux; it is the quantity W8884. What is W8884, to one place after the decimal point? 18.8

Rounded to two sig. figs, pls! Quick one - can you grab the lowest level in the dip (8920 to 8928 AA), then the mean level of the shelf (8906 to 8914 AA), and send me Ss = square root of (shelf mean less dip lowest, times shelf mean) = 10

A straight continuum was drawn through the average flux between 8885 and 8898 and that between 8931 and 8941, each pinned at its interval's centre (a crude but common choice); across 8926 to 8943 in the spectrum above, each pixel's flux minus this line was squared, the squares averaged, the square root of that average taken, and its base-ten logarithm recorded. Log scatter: -0.3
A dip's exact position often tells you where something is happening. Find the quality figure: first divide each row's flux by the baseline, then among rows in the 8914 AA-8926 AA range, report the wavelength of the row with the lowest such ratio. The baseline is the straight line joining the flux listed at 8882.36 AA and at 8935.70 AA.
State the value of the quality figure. 8921.31 AA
